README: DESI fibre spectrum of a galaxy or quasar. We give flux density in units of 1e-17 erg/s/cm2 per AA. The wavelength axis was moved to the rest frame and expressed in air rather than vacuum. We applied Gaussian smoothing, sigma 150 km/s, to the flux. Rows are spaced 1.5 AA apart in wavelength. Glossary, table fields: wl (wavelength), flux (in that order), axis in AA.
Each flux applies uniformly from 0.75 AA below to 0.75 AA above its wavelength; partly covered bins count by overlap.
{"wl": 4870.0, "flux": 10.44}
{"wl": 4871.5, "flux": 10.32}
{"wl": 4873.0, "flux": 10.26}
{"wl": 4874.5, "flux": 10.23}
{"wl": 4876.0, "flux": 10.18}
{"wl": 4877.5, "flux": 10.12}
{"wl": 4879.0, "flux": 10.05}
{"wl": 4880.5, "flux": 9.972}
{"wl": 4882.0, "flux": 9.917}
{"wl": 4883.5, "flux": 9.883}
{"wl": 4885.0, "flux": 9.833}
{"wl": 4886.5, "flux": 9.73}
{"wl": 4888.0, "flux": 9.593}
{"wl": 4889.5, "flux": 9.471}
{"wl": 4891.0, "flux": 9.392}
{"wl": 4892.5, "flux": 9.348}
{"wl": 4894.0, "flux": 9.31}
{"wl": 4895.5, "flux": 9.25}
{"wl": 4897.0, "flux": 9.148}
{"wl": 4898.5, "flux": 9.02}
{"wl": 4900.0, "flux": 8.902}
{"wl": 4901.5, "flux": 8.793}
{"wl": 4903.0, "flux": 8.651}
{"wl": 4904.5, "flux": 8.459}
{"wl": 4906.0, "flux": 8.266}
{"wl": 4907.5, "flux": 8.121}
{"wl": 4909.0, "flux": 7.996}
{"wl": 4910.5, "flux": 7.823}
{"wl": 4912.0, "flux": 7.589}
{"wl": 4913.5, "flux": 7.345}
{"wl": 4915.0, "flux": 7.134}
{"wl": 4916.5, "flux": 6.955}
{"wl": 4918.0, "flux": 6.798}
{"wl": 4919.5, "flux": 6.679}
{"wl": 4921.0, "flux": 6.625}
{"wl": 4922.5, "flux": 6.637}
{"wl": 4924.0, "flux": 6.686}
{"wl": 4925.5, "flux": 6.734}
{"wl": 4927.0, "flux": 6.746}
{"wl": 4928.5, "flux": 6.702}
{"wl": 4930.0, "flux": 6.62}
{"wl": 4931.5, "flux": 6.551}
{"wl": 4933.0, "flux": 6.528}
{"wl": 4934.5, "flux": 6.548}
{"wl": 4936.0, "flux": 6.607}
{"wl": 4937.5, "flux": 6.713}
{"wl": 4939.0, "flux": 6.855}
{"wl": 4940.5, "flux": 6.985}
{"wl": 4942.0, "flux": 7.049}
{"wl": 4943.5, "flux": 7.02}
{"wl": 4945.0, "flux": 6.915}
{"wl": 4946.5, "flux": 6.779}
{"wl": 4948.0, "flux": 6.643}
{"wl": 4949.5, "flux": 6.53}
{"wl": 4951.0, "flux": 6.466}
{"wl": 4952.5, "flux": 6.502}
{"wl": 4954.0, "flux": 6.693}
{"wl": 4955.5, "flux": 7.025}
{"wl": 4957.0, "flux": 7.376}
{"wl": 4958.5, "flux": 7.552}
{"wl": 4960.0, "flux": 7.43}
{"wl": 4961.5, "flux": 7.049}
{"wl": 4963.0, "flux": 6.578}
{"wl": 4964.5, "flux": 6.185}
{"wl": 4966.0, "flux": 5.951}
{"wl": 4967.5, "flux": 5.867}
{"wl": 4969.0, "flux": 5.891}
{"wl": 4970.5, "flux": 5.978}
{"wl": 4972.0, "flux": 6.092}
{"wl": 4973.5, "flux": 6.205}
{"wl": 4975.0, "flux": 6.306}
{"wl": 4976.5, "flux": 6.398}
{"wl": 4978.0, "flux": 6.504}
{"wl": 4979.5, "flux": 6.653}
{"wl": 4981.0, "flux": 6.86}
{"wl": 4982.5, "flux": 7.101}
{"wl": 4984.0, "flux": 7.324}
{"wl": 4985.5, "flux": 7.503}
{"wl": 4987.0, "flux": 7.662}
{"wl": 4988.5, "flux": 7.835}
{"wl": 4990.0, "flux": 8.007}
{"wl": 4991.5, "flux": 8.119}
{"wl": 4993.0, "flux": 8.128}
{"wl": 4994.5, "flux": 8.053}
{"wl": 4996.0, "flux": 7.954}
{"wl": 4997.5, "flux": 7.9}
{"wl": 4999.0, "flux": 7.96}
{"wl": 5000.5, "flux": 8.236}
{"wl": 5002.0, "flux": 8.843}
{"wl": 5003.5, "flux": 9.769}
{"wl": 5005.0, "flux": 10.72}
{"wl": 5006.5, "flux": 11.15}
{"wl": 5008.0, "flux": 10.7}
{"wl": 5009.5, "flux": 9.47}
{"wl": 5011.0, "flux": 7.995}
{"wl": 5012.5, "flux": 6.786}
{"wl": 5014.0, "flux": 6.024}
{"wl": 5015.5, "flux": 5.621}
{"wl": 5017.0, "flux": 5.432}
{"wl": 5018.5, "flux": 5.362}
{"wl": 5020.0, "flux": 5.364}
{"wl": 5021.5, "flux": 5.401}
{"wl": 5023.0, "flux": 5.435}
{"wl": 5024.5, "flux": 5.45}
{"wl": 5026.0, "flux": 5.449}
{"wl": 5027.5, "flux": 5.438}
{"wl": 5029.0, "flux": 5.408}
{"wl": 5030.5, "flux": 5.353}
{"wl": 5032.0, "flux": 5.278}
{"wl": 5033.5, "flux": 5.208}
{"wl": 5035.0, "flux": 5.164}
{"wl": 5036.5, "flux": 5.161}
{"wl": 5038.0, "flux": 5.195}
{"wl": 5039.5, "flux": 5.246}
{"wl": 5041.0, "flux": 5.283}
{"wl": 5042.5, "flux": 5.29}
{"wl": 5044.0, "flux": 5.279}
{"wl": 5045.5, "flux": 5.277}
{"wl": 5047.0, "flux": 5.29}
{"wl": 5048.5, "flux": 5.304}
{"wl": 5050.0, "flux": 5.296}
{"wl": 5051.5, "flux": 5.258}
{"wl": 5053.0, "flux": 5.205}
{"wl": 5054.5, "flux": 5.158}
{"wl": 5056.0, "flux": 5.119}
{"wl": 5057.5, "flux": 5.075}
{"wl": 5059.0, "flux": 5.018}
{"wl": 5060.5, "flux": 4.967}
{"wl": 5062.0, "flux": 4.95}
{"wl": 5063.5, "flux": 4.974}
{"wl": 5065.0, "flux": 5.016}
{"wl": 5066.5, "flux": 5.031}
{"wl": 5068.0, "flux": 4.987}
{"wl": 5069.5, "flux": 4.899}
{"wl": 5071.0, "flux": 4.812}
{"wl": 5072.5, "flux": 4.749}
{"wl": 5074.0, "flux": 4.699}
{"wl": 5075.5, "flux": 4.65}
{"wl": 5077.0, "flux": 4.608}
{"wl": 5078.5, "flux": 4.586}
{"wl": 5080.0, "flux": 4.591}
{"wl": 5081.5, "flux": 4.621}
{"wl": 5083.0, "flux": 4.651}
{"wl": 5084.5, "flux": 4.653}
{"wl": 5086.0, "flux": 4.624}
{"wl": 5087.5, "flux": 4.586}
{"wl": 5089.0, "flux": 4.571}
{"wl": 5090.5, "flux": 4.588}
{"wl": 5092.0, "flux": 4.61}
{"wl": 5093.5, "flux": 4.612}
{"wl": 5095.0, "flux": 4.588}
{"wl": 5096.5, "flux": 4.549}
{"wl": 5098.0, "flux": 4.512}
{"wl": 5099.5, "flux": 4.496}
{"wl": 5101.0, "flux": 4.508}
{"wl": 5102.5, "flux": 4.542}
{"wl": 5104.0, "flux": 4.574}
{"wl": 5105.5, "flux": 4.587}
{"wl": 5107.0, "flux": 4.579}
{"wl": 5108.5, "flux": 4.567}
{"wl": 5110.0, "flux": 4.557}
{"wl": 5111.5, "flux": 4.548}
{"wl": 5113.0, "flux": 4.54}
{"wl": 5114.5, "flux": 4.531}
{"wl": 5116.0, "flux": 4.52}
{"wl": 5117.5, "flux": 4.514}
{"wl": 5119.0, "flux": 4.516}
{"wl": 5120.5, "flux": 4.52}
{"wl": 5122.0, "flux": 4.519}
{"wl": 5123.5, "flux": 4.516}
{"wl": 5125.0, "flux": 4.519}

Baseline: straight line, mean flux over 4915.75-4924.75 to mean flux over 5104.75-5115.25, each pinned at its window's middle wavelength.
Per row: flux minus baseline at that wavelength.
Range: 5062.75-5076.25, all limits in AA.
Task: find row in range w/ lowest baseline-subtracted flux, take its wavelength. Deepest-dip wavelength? 5075.5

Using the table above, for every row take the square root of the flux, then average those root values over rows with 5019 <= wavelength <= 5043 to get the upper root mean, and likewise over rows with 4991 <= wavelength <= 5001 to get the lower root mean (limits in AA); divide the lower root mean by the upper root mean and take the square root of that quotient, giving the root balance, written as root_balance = 1.11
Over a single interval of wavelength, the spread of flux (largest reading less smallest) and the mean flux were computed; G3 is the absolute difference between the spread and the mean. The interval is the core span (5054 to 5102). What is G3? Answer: 4.1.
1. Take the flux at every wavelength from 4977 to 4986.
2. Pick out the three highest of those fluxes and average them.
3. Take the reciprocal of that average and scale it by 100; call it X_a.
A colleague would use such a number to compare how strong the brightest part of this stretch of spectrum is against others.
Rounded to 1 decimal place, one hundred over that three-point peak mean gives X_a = 13.7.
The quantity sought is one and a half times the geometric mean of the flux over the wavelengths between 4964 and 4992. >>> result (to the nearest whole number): 10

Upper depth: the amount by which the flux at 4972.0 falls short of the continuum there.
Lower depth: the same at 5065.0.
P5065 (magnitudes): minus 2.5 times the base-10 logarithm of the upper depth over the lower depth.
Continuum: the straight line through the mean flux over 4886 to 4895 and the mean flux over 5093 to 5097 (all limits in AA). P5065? -1.8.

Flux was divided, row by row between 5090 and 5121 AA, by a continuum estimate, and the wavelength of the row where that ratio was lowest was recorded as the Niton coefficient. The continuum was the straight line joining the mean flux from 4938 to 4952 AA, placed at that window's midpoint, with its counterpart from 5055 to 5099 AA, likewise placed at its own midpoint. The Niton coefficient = 5090.5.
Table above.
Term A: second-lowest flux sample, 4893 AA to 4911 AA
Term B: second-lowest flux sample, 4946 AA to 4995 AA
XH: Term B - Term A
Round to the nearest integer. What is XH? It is -2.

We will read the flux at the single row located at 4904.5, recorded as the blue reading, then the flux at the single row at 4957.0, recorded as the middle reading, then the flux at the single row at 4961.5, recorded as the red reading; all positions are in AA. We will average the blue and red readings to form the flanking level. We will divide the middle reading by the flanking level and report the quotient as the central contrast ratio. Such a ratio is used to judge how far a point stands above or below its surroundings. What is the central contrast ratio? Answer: 0.951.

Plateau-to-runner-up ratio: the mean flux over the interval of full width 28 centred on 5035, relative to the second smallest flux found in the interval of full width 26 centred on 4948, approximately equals 0.82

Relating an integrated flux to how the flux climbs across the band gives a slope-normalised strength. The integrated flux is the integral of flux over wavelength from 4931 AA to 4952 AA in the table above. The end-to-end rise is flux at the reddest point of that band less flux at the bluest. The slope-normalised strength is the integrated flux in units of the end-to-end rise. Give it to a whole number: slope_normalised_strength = -1662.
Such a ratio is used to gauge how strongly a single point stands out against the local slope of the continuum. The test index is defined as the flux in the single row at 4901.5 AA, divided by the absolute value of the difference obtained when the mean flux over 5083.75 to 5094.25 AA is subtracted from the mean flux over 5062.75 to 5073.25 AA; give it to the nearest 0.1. 27.7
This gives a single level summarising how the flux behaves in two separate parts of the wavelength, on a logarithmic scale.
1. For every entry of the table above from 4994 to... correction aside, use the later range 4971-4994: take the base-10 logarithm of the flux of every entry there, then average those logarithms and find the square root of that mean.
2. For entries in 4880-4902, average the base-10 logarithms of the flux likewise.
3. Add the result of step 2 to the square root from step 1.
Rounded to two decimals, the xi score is 1.90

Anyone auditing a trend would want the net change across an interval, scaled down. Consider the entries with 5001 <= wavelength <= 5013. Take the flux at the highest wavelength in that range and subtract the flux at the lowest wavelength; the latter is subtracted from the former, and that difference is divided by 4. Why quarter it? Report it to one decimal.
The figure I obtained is -0.5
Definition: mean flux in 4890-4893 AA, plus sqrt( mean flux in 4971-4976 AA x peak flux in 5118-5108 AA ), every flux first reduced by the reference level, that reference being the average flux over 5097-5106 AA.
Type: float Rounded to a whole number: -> 5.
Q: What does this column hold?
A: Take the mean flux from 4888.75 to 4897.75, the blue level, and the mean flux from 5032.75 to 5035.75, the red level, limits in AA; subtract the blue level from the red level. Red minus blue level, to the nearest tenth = -4.1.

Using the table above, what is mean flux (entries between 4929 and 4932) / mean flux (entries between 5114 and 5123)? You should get 1.5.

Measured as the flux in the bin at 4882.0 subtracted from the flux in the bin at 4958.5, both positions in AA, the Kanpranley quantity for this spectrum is -2.4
